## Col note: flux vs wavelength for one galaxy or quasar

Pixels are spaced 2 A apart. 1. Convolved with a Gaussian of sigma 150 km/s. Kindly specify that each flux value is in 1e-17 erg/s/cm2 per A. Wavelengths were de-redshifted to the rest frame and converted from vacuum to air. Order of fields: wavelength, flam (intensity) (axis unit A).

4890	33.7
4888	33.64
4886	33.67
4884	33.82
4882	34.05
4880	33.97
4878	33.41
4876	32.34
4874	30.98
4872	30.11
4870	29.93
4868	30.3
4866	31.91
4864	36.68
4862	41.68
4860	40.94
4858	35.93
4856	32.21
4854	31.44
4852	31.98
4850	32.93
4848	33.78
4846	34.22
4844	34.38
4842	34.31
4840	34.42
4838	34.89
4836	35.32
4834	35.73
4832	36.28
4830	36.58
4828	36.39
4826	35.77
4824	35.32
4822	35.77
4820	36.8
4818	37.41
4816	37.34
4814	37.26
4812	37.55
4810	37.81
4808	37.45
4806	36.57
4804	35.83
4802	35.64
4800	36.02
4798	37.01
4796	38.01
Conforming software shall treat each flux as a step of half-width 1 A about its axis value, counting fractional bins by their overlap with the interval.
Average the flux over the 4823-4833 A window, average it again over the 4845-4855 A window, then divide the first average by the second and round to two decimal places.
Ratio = 1.10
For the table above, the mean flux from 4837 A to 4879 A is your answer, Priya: 33.8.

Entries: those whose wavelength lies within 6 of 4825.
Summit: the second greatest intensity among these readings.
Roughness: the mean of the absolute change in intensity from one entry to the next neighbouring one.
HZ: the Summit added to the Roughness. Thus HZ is 37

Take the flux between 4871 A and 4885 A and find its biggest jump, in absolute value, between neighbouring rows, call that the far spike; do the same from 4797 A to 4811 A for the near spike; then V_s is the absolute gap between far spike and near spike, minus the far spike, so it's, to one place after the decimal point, -1.0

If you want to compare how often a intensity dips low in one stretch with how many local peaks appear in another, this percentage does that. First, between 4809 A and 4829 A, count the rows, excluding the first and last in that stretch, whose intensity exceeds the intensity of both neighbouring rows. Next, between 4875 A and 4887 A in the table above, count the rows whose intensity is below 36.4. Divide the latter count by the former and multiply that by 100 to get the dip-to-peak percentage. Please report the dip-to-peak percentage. 600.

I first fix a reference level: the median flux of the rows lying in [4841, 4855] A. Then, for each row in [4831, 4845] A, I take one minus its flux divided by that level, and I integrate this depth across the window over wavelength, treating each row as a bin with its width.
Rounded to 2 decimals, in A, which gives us -0.53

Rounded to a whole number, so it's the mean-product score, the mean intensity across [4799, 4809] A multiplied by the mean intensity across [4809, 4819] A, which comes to 1360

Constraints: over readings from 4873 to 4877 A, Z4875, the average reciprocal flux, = 0.0316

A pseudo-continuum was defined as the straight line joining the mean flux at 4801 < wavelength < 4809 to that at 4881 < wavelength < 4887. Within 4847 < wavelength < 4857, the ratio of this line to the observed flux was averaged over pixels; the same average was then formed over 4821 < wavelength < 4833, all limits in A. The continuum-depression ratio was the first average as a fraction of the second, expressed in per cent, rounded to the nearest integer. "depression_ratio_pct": 108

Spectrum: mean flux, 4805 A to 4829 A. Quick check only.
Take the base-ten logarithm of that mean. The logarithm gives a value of 1.57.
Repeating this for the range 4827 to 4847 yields 1.55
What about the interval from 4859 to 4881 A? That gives 1.53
